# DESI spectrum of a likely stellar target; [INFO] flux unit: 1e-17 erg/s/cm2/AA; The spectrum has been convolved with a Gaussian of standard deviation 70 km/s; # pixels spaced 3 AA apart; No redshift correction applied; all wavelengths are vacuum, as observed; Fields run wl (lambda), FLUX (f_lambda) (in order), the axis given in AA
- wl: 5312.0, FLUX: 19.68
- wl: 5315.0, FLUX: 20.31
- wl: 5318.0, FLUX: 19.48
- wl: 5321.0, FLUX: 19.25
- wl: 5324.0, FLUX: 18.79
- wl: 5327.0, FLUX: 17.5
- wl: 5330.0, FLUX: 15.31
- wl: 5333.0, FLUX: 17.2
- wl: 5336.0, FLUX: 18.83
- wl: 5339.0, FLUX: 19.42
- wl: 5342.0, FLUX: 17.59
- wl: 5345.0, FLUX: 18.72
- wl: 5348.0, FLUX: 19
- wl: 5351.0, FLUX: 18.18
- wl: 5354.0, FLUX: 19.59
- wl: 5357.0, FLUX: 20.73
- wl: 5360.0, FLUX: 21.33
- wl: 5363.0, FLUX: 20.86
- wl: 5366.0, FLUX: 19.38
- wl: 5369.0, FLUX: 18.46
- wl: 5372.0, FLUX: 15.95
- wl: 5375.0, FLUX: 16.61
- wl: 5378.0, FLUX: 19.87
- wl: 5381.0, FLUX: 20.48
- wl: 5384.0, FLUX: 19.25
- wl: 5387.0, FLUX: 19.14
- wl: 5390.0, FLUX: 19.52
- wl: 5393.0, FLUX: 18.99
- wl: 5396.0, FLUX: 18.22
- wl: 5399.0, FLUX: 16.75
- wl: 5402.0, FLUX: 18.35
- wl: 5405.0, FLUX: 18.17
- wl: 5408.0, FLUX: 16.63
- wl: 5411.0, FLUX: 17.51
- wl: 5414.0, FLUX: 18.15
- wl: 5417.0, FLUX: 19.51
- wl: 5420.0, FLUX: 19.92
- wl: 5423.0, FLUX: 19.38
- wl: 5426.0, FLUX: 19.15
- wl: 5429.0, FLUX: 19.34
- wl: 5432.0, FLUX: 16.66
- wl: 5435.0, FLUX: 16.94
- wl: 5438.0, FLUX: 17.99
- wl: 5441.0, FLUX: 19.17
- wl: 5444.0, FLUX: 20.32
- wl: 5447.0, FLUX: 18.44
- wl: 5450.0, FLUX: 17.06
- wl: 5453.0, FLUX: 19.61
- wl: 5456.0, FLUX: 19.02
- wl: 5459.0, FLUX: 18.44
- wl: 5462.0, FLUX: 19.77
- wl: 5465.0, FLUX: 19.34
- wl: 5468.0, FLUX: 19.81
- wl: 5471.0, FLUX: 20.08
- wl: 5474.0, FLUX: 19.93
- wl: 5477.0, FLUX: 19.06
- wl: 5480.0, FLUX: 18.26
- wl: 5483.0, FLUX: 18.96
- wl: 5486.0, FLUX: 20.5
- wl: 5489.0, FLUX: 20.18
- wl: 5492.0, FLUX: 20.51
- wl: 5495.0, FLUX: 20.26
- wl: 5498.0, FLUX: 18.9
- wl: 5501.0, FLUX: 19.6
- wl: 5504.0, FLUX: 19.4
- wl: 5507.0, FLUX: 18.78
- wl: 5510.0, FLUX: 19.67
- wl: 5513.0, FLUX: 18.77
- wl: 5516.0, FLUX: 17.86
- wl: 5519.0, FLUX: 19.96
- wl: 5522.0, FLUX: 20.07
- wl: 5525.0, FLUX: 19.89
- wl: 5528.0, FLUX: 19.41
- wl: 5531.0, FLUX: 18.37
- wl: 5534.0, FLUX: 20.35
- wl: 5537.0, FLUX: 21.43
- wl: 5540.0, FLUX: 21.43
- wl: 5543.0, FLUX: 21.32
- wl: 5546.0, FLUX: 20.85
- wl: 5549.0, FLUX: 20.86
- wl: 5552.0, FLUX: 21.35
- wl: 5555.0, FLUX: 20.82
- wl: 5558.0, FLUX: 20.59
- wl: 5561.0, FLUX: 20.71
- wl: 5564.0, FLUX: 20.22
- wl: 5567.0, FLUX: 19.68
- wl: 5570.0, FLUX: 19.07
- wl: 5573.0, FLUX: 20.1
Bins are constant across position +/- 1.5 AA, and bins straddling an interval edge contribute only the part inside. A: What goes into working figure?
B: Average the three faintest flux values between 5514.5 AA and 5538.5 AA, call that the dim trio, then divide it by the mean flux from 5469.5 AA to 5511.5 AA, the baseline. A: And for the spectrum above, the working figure 0.95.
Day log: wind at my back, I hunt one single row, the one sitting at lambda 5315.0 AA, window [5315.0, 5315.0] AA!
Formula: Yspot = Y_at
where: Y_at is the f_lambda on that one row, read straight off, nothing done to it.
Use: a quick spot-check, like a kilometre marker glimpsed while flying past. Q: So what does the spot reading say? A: 20.31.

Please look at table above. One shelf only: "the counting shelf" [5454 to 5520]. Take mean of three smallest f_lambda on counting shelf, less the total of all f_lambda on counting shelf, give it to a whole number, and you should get -409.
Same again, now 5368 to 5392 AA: -132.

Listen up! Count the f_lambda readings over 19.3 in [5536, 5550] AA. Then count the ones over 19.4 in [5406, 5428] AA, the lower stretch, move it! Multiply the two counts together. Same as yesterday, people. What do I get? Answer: 10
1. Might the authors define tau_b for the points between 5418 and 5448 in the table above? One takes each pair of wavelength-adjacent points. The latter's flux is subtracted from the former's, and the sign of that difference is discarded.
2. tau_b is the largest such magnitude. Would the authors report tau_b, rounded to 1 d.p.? 2.7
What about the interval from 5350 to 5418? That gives 3.3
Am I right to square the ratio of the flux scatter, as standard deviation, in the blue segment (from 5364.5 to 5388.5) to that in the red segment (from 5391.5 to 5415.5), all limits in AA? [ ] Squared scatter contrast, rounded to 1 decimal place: 3.7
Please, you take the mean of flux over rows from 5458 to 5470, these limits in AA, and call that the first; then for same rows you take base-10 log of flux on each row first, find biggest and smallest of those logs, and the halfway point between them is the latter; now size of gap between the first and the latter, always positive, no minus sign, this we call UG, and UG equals 18.1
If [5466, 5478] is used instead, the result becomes 18.4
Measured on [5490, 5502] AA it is 18.5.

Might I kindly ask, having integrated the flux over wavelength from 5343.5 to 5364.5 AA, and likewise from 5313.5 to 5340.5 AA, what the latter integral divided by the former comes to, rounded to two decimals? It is 1.20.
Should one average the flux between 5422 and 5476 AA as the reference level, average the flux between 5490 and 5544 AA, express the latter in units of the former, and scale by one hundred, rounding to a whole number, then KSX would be 105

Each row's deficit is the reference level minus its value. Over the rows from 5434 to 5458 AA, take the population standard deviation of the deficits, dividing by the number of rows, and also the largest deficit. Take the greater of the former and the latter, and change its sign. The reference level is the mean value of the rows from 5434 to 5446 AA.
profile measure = -1.7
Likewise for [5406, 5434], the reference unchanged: -2.0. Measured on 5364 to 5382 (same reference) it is -2.7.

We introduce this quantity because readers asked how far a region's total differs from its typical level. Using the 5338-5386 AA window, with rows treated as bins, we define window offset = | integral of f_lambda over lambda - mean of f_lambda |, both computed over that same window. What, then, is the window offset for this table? 897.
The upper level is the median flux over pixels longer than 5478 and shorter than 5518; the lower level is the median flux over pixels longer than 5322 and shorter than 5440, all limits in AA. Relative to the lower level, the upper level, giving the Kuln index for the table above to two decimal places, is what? 1.03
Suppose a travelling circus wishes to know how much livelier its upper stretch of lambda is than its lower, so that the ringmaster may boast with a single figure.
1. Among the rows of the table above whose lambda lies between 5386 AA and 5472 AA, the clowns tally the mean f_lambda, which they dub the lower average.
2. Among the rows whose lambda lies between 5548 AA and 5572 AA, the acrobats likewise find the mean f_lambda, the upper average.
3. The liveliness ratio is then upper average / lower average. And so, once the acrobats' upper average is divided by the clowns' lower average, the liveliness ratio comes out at 1.09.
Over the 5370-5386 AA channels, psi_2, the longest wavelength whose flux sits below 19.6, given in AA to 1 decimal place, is 5384.0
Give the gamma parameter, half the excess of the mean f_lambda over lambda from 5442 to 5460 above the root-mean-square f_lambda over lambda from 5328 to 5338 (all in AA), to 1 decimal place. 0.8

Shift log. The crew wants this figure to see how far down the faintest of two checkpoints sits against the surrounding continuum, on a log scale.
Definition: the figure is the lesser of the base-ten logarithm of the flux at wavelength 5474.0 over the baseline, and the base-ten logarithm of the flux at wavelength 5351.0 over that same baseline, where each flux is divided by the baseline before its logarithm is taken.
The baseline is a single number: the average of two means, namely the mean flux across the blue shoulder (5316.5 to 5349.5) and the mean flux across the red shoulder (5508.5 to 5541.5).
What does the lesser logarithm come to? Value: -0.019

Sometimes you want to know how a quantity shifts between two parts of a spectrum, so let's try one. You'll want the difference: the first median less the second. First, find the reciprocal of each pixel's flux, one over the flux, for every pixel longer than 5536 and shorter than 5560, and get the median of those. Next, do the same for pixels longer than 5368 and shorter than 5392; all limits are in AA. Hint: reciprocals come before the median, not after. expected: -0.0047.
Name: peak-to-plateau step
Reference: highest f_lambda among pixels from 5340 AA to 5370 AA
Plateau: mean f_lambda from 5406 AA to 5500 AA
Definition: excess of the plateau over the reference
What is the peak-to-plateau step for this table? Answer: -2.3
